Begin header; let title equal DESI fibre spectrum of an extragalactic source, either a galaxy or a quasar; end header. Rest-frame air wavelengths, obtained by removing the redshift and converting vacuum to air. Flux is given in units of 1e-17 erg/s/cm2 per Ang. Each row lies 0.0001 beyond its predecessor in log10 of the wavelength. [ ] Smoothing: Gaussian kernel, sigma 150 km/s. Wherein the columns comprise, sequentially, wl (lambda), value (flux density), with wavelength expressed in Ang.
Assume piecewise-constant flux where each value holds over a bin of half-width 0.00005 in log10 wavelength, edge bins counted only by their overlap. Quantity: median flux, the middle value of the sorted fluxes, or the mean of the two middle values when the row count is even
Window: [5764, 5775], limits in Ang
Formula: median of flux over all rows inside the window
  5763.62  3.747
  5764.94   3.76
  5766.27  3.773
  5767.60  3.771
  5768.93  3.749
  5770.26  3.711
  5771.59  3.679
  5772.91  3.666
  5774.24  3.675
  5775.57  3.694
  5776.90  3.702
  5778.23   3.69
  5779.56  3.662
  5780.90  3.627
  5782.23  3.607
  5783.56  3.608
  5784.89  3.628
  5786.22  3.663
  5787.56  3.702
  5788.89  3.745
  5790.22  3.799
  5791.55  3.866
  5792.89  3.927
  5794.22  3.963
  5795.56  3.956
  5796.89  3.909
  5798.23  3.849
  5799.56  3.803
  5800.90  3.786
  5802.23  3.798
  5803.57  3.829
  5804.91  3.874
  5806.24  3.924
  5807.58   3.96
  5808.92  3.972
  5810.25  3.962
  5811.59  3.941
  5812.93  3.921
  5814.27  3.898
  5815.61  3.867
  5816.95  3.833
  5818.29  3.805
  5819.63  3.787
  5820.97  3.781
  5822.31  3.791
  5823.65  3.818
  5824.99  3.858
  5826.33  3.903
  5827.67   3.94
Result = 3.73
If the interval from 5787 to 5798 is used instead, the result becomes 3.89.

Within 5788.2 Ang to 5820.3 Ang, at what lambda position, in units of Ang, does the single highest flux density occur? 5808.92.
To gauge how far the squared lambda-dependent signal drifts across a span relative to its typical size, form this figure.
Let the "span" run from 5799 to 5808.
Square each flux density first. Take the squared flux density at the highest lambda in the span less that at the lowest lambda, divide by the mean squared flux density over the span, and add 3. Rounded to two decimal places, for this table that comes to 3.08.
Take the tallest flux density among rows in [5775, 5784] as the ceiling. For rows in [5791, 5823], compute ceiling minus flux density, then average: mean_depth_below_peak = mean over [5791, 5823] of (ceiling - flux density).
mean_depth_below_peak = -0.17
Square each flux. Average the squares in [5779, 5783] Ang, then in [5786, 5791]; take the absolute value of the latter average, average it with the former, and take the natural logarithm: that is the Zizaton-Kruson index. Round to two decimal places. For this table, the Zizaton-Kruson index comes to 2.61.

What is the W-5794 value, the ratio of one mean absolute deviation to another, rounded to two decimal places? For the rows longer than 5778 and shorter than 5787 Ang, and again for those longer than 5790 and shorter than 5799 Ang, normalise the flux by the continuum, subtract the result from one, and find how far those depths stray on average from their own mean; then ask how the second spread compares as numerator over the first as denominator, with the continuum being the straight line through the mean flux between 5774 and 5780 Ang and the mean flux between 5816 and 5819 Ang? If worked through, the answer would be 1.59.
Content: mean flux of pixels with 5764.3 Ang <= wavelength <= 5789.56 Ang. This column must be 3.69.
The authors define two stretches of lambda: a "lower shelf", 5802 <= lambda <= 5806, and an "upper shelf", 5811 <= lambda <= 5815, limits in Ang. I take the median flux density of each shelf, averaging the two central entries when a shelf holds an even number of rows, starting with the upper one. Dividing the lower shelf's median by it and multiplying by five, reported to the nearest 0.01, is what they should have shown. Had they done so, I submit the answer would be 4.88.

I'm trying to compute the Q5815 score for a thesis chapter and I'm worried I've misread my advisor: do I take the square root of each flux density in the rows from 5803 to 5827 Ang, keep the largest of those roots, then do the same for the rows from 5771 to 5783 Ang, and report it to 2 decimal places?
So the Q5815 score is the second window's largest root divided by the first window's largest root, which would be 0.97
